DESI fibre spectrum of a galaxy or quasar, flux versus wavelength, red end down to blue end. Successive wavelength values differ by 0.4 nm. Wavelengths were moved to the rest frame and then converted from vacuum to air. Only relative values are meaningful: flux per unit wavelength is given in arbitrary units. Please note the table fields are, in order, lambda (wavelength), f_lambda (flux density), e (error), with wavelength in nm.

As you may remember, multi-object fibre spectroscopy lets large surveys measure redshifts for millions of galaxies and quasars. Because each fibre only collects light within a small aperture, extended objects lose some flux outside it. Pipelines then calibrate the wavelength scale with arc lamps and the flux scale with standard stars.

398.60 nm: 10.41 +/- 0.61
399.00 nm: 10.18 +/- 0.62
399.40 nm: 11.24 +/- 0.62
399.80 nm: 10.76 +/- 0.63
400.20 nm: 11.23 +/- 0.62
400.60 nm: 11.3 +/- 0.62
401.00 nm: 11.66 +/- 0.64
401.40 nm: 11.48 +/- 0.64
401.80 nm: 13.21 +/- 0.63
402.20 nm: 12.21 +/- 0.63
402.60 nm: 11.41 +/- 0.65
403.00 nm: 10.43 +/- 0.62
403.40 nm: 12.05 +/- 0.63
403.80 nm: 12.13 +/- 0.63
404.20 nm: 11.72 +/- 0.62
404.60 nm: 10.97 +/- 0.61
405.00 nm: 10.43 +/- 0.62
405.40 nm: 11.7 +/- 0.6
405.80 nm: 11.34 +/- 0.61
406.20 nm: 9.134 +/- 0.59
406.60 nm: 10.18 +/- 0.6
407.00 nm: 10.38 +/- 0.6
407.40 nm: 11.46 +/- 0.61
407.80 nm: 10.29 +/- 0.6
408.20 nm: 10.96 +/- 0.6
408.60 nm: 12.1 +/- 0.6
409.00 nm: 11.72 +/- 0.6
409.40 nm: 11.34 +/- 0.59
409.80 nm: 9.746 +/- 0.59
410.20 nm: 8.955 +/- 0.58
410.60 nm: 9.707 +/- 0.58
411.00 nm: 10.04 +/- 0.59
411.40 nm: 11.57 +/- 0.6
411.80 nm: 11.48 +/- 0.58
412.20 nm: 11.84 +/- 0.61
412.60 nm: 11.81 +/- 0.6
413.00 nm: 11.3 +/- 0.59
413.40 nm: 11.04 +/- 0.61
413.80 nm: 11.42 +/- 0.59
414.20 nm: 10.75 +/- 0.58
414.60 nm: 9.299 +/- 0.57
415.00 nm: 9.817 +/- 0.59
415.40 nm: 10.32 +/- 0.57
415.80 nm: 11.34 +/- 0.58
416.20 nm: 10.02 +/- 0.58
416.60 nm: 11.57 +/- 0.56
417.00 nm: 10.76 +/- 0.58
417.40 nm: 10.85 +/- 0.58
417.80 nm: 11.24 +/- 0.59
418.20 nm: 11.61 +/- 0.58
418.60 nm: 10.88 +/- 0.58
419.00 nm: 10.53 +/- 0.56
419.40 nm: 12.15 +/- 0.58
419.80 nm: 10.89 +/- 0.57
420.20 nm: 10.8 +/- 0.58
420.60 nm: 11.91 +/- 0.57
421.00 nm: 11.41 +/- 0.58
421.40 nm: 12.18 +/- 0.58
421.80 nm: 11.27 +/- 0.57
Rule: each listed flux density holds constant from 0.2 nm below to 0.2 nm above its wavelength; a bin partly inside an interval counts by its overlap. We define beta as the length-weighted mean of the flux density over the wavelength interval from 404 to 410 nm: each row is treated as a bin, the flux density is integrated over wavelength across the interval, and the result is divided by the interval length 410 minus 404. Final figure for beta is 10.9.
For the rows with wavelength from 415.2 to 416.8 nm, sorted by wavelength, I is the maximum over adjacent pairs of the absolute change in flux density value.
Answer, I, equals 1.55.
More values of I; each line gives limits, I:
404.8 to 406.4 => 2.21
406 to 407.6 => 1.08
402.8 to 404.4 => 1.62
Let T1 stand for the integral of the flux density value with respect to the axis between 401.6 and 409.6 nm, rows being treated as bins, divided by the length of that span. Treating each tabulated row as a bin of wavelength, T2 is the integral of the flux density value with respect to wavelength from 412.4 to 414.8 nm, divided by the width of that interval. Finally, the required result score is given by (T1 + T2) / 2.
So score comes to 11.1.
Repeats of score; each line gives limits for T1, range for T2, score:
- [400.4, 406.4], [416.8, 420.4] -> 11.2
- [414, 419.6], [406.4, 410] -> 10.9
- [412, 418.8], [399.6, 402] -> 11.3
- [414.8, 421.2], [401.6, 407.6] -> 11.1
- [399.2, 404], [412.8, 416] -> 11.1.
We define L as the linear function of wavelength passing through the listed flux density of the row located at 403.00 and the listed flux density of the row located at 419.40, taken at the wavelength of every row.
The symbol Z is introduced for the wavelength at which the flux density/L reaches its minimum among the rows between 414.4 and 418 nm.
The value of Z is 414.60 nm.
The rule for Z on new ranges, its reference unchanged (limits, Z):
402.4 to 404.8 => 403.00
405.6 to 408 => 406.20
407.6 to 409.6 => 407.80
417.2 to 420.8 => 419.00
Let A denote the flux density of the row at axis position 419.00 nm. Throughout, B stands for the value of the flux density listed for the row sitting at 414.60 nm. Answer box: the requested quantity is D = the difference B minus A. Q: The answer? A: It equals -1.2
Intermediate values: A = 10.53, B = 9.299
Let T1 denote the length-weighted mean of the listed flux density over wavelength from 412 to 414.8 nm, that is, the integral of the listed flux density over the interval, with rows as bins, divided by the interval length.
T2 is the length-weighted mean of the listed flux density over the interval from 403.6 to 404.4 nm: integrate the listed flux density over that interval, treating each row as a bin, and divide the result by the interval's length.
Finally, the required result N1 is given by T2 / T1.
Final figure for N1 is 1.08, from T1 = 11.1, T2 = 11.9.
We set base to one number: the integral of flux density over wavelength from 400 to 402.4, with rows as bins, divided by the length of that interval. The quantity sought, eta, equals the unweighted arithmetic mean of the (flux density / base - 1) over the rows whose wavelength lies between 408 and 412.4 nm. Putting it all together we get -0.08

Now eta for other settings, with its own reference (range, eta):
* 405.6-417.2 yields -0.09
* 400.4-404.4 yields -0.01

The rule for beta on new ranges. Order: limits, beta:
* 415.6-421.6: 11.2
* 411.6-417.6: 10.9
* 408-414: 11.0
